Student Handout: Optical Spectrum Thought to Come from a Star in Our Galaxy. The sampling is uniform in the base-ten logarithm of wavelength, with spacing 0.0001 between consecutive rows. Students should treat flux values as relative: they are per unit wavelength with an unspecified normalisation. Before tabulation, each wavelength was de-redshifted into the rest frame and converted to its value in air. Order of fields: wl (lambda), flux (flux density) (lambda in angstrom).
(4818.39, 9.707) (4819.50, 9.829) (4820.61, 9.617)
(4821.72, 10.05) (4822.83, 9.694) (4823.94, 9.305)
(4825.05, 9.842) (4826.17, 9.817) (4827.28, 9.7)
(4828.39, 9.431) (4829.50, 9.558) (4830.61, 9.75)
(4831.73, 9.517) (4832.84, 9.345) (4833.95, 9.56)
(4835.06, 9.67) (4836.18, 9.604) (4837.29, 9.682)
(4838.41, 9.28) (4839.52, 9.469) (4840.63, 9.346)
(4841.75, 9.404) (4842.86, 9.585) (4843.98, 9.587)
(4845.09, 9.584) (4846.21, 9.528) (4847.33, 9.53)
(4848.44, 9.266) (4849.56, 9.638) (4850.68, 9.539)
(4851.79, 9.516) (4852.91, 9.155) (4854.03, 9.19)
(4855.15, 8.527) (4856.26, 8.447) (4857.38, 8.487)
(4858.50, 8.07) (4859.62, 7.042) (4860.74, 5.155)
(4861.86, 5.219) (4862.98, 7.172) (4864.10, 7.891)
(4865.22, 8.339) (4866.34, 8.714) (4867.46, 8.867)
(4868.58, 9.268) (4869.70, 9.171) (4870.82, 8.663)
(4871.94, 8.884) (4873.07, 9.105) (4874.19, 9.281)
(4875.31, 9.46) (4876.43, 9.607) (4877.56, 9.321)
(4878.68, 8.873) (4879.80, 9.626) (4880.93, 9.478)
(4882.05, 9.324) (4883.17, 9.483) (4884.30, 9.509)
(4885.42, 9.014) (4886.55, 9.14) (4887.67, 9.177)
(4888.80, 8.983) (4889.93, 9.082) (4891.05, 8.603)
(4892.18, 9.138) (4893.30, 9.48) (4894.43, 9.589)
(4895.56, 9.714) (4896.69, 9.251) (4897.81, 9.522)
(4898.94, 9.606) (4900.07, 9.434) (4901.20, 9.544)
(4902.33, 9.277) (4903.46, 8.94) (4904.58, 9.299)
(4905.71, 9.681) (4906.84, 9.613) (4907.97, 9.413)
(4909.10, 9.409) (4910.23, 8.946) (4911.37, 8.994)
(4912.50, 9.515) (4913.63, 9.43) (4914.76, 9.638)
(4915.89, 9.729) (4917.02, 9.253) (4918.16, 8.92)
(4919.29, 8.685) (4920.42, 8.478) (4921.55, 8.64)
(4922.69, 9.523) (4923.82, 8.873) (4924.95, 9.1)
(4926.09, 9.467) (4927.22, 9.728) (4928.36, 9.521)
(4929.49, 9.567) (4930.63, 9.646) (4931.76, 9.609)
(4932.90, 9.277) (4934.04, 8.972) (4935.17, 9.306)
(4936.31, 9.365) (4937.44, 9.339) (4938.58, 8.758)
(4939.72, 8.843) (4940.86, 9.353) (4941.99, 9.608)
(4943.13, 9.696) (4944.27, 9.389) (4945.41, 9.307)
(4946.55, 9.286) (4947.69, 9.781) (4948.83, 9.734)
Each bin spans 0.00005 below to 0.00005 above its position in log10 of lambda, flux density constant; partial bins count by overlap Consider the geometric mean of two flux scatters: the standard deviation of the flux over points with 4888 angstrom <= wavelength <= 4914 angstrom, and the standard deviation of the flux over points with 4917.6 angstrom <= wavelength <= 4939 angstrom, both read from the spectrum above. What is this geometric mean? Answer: 0.33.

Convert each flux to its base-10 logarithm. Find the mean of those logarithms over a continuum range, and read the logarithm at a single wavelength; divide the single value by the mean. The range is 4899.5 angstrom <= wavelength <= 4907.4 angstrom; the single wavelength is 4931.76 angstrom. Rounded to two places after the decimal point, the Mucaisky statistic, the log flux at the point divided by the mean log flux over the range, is 1.01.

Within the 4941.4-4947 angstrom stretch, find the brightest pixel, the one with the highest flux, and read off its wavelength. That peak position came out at 4943.13 angstrom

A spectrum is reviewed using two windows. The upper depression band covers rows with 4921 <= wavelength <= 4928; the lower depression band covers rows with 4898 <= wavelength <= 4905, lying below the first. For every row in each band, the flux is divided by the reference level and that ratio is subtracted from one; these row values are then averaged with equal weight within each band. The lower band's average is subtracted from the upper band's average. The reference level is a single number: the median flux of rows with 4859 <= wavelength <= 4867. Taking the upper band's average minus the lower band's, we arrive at 0.018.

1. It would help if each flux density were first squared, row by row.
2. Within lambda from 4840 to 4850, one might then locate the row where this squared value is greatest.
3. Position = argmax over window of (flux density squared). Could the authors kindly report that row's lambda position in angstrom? 4849.56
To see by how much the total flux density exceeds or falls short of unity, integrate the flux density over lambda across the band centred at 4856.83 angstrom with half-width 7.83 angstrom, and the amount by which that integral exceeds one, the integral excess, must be 125.4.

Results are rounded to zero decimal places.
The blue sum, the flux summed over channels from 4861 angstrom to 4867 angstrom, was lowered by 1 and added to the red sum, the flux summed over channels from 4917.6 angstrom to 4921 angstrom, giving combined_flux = 62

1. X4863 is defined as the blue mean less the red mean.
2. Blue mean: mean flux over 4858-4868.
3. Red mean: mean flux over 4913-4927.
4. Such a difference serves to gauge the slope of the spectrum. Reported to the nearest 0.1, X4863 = -1.8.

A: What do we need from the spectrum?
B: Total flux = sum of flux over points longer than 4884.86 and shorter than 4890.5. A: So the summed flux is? 45.4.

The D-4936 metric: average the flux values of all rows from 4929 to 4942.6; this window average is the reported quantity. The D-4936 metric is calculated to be 9.30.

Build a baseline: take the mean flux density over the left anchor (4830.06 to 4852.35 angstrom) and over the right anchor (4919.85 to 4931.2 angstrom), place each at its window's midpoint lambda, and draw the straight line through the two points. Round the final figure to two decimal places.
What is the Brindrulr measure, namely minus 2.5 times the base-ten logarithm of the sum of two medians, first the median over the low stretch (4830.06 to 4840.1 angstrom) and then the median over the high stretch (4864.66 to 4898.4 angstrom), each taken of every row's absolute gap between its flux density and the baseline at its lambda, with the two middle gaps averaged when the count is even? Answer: 1.10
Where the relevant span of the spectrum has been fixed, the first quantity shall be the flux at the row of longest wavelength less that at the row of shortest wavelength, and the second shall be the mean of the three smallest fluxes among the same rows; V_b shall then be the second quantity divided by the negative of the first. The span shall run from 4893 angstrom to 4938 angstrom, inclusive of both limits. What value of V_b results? 61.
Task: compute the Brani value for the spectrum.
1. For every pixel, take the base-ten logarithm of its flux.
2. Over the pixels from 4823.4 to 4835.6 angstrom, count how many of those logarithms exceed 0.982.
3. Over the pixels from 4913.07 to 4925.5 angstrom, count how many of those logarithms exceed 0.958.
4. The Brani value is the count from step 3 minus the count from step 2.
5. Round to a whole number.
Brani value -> 1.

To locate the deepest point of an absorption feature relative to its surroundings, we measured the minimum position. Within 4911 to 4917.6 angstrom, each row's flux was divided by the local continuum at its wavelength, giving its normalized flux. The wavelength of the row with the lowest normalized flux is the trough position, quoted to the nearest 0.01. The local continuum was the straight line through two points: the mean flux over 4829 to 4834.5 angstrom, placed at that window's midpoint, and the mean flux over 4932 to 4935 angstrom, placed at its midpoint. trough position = 4911.37 angstrom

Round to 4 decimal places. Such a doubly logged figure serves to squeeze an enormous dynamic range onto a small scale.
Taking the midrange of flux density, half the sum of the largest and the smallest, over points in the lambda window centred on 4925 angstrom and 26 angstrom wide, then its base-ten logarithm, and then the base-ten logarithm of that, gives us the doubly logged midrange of -0.0181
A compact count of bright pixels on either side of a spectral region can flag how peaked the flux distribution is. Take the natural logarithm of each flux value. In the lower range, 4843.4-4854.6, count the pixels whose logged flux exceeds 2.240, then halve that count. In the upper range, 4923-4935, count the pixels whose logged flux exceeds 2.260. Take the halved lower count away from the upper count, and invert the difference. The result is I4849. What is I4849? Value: -2.0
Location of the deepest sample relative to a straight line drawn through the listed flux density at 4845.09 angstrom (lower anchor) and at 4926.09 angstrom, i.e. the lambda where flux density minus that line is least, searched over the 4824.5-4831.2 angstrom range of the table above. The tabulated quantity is 4828.39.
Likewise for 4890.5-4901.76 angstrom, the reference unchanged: 4891.05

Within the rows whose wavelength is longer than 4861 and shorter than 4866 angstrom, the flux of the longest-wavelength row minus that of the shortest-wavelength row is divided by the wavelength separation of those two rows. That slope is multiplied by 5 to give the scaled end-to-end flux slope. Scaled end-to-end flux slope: 4.6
